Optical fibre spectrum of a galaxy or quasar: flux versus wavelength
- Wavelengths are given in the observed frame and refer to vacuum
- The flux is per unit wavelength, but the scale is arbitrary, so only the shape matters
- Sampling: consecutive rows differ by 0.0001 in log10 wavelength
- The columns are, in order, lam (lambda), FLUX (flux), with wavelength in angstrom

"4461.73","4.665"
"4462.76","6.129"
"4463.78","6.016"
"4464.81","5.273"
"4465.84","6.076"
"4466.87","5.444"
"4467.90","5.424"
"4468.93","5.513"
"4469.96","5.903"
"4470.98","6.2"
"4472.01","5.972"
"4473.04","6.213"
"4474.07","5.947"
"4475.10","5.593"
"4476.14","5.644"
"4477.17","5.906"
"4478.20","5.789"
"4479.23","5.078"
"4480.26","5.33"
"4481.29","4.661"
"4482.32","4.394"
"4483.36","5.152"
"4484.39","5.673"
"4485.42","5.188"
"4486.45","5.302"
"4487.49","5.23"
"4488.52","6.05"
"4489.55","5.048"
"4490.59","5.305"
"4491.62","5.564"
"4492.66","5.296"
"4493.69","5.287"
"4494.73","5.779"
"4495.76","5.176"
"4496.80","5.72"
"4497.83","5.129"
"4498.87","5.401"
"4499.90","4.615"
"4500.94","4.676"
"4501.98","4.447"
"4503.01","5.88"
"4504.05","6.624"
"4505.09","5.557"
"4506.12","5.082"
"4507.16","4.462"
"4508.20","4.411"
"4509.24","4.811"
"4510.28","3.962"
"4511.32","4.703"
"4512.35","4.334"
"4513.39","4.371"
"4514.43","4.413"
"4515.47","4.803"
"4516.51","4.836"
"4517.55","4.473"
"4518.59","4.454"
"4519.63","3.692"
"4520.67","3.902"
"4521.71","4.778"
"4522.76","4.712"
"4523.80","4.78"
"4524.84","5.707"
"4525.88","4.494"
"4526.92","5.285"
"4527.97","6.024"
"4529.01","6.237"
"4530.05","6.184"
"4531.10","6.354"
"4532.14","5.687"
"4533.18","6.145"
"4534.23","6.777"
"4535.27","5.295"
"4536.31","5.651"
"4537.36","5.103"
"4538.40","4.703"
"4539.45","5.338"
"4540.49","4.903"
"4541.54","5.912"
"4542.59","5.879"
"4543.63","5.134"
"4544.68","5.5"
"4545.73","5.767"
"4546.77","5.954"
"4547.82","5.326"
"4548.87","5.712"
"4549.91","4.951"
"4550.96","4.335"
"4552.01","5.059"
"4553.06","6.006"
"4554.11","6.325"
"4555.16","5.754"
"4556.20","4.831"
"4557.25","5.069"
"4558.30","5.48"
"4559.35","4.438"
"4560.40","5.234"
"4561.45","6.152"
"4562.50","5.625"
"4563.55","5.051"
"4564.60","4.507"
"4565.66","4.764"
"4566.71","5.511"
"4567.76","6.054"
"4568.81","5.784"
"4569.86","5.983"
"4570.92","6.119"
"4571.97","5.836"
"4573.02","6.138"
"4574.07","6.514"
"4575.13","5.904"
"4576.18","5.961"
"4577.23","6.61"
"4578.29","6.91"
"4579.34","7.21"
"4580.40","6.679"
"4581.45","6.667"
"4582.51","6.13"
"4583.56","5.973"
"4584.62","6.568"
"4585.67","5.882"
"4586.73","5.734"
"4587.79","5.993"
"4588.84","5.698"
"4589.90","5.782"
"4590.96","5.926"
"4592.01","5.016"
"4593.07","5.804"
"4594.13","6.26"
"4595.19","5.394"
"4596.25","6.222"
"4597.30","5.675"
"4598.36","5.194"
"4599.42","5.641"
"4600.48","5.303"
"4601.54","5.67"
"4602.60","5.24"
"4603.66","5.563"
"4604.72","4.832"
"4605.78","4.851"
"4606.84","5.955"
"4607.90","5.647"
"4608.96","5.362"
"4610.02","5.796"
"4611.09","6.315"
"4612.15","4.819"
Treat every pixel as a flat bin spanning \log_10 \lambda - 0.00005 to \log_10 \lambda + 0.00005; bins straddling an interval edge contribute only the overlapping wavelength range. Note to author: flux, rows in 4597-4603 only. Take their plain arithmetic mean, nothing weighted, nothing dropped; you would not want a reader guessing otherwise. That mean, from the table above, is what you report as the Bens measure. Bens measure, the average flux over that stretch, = 5.45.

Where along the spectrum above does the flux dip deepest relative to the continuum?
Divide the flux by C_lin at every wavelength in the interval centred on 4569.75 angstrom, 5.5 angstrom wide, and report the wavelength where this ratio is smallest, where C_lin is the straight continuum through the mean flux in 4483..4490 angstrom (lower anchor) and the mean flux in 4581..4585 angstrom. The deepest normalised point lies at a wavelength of 4568.81 angstrom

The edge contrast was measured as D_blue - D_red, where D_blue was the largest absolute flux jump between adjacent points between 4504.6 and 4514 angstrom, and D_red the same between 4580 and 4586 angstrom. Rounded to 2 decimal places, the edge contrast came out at 0.16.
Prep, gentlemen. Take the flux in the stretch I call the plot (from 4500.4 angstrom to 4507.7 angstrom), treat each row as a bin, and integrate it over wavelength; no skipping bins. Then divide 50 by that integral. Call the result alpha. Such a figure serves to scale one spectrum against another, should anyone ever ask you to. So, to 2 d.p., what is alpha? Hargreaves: 1.31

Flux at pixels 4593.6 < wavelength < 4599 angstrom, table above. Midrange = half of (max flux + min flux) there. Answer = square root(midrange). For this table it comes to 2.39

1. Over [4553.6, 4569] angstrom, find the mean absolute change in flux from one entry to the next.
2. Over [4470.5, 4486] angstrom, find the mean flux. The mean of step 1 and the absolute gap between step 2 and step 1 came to 2.76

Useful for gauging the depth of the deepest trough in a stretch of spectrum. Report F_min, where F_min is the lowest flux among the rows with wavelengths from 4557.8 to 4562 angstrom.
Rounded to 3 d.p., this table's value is 4.438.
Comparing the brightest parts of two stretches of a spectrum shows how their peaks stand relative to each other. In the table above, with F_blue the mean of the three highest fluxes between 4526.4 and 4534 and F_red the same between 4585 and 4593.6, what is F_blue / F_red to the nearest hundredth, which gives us 1.05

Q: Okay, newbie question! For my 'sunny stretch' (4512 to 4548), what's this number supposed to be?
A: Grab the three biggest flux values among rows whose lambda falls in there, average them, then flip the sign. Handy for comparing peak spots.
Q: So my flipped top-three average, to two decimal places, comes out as -6.46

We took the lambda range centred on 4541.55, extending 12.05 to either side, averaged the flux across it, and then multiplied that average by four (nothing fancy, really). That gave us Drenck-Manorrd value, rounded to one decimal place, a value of 22.2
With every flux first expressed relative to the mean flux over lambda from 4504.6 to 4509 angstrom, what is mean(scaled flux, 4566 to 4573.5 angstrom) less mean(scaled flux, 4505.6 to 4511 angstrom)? 0.28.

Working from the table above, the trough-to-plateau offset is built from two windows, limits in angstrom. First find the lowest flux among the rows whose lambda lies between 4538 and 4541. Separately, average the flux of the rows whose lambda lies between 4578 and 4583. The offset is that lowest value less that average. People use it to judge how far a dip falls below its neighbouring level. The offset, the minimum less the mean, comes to -2.0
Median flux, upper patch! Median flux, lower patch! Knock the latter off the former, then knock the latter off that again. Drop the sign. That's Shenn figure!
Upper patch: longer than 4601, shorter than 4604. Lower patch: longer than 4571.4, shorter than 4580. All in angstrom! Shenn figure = 7.1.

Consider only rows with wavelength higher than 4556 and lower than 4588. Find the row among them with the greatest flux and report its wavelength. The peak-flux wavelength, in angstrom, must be 4579.34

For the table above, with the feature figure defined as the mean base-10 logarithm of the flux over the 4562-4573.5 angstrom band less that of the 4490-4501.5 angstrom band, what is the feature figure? 0.024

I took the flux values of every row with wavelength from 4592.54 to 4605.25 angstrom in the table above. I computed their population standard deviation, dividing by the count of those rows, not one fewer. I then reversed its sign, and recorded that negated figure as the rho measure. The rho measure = -0.40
